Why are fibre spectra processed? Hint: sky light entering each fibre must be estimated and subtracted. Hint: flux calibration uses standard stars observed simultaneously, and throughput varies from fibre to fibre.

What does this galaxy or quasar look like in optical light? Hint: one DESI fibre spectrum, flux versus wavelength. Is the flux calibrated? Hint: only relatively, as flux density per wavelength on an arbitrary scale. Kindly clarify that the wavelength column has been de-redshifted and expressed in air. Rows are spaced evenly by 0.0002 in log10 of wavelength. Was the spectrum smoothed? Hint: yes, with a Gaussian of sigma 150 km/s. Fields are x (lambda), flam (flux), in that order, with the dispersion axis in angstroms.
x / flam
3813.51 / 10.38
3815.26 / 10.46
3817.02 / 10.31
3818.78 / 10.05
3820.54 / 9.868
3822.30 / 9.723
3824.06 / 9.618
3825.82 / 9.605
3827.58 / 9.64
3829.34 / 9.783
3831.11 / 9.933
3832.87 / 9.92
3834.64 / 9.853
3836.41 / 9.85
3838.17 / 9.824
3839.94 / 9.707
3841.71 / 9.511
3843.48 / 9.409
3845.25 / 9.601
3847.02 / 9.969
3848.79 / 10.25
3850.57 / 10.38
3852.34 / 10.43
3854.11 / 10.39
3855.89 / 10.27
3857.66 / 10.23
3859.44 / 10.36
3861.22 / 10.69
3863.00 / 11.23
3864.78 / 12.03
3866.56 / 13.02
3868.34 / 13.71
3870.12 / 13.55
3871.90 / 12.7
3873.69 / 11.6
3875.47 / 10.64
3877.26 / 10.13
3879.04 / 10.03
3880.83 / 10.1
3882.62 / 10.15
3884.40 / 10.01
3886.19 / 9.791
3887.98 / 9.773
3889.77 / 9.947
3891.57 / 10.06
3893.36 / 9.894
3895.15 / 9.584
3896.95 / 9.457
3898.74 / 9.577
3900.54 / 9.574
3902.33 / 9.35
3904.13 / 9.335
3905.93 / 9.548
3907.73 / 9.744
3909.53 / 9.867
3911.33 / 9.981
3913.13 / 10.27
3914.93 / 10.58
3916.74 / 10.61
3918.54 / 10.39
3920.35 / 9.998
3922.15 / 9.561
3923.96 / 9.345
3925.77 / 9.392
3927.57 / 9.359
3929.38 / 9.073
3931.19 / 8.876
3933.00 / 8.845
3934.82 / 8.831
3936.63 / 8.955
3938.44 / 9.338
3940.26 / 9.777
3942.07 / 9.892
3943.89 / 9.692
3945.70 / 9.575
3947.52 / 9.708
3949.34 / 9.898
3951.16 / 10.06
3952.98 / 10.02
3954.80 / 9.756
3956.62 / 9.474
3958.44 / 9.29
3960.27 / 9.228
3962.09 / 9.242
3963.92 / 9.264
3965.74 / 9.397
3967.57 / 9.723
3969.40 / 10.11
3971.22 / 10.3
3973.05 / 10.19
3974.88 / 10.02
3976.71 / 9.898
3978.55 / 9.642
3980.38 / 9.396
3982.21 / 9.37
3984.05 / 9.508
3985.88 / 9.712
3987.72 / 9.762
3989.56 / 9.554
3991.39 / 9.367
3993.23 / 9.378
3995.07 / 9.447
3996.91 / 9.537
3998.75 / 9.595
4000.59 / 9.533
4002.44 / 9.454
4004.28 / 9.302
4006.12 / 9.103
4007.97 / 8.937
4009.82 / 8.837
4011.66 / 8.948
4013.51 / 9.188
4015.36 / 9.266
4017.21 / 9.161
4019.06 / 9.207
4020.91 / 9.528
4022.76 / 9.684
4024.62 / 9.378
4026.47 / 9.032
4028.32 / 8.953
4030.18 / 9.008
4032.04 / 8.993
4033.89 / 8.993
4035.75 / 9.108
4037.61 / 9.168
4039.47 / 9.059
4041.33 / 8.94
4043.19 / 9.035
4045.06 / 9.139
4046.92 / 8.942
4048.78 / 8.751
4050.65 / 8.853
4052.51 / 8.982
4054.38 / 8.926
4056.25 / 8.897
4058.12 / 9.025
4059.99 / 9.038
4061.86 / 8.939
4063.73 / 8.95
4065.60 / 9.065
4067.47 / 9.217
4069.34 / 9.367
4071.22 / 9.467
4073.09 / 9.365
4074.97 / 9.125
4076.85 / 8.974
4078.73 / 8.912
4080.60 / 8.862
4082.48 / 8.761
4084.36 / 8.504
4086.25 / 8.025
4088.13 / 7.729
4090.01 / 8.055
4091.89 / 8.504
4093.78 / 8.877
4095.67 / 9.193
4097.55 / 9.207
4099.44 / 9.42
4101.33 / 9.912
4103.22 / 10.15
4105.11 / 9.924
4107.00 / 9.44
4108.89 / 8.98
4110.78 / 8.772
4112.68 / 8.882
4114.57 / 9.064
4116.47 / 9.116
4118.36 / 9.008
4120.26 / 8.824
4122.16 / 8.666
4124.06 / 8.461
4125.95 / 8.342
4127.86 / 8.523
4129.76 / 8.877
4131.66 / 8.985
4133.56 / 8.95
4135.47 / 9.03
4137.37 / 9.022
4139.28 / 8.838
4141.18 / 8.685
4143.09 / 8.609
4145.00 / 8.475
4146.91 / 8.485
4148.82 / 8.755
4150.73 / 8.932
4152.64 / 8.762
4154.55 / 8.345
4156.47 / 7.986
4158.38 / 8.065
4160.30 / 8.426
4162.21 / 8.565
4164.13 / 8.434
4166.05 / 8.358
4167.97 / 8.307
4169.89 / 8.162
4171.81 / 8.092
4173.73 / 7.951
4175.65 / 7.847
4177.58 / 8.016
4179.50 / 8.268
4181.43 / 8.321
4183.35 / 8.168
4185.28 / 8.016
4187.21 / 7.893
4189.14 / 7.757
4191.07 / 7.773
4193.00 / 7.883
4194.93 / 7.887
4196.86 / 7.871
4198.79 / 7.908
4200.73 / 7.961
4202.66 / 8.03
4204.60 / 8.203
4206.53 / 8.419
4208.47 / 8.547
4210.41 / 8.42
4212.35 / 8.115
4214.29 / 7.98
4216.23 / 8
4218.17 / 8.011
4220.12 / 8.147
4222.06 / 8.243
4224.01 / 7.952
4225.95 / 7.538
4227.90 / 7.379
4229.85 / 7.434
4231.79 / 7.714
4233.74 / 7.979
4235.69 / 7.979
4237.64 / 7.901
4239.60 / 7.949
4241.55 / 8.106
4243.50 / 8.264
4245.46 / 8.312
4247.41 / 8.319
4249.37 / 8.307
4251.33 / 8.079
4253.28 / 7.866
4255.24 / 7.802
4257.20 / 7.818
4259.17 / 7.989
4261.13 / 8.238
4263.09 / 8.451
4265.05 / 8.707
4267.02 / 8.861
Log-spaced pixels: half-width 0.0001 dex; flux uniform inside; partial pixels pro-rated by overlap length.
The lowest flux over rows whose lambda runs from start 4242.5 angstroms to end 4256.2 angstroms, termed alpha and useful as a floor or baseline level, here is 7.802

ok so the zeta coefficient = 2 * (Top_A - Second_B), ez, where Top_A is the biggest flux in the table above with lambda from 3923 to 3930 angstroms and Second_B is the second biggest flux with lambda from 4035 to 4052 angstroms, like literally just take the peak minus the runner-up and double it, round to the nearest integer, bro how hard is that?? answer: 1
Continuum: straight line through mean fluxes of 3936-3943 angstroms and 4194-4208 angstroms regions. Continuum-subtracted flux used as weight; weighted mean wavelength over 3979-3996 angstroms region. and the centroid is 3988.0 angstroms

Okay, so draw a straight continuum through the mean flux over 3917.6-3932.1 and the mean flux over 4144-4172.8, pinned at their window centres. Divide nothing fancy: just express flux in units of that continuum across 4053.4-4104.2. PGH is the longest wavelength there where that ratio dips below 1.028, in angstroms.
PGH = 4093.78 angstroms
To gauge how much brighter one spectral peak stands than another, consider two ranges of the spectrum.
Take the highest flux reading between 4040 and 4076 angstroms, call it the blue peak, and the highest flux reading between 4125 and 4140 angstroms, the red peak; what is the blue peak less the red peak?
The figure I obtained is 0.44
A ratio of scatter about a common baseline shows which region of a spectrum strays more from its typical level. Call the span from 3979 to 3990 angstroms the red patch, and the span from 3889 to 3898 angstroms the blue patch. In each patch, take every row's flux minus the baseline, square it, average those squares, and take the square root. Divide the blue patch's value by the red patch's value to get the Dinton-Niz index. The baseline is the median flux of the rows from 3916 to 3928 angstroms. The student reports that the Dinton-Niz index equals 2.2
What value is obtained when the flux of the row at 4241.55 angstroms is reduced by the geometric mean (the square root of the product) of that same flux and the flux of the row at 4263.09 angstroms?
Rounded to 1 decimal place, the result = -0.2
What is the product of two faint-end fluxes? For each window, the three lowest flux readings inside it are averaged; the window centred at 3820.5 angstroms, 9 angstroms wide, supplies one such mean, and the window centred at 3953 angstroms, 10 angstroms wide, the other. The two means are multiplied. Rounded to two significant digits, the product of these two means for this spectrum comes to 95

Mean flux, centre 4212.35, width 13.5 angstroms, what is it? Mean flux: 8.21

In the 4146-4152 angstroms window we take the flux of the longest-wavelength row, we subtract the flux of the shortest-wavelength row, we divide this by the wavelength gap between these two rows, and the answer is 0.12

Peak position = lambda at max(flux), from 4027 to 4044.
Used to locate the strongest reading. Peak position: 4037.61 angstroms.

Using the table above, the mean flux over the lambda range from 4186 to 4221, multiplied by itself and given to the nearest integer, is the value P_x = 65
